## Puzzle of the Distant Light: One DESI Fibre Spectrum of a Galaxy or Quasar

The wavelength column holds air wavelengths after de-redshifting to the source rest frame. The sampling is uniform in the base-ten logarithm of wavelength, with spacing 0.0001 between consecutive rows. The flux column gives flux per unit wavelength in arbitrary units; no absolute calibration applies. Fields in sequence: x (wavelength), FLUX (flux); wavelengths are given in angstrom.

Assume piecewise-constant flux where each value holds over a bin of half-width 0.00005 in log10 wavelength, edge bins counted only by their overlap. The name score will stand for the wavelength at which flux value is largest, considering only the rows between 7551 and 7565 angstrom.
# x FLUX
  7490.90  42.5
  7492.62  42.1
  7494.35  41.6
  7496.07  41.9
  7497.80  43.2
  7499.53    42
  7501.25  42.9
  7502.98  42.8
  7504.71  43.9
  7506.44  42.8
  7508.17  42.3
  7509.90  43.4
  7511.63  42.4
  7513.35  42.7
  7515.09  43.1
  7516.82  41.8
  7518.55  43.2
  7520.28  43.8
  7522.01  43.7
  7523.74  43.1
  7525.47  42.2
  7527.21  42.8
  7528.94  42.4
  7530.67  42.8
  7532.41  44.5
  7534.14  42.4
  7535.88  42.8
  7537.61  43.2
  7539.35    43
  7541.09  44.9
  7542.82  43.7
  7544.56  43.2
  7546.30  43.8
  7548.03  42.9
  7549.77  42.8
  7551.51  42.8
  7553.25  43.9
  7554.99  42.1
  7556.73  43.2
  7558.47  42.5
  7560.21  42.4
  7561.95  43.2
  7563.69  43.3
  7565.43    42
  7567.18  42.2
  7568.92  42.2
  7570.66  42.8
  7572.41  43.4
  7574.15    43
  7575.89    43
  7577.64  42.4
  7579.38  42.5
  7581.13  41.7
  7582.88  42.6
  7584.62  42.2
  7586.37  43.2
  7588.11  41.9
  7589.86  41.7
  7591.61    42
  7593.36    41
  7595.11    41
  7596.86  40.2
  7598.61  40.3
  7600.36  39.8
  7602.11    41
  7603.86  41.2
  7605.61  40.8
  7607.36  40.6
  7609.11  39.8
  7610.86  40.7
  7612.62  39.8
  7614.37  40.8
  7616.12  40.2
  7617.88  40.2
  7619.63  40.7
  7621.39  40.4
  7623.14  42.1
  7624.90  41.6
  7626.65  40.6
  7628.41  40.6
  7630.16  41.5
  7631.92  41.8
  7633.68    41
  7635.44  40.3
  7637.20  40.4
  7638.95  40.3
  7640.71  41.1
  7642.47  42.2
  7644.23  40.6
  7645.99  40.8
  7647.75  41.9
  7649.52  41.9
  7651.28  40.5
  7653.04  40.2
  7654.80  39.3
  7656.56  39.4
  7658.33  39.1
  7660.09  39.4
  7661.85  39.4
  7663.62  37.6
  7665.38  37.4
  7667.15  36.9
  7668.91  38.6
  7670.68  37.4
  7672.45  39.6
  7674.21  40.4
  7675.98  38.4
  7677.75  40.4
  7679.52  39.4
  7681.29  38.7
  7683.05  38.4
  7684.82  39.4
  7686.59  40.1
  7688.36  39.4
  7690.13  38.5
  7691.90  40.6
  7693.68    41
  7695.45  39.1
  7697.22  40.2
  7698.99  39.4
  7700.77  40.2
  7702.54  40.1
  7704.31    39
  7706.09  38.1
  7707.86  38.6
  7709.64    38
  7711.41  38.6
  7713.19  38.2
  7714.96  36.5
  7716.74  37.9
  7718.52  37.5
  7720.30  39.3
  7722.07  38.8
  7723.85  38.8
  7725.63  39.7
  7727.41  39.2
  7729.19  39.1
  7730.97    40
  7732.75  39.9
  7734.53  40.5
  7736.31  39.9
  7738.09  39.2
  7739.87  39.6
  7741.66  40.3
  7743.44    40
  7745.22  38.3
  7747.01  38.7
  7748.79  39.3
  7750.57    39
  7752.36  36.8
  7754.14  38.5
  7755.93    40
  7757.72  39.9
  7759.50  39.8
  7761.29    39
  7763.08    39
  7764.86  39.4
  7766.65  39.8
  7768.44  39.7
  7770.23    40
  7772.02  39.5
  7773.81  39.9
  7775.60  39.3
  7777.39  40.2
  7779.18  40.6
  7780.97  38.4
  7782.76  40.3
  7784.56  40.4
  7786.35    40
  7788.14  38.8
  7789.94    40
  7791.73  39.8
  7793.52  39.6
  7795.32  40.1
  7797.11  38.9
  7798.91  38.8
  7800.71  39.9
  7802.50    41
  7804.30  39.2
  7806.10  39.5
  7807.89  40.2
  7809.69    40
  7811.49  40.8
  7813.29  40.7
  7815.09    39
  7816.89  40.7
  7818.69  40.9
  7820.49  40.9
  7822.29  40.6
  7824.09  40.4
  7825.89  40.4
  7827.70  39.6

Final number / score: 7553.25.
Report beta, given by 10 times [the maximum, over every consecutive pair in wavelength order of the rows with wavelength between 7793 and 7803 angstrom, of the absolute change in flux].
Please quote 12.0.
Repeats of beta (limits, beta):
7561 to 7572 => 13.0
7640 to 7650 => 16.0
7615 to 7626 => 17.0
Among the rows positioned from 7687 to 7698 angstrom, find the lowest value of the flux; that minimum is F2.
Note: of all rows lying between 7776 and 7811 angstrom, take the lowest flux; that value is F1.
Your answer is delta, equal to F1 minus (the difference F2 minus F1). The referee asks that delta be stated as 38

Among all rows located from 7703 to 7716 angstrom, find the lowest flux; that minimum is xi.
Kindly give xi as 36.5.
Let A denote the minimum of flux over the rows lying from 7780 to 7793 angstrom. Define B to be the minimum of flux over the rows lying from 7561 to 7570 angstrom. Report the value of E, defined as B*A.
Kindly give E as 1613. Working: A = 38.4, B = 42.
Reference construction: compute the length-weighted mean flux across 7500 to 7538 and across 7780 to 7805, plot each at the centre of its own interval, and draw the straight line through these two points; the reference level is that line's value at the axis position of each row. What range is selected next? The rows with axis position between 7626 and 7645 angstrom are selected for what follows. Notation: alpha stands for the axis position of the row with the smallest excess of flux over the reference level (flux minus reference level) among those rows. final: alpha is 7635.44 angstrom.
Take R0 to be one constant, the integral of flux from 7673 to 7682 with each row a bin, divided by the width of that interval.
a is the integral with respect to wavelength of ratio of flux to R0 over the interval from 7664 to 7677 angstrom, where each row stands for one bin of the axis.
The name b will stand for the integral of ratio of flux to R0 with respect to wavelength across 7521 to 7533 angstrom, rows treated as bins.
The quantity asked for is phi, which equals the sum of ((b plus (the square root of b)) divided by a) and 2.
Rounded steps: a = 12.6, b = 13.1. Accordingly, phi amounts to 3.32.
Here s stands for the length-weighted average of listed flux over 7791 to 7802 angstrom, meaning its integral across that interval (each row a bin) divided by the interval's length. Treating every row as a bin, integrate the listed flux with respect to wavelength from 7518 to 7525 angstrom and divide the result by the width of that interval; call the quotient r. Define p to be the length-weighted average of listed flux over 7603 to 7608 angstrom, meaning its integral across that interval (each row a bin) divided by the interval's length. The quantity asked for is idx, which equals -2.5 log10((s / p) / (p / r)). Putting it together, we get -0.03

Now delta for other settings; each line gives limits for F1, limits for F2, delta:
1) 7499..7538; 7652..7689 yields 47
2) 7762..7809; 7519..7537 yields 35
